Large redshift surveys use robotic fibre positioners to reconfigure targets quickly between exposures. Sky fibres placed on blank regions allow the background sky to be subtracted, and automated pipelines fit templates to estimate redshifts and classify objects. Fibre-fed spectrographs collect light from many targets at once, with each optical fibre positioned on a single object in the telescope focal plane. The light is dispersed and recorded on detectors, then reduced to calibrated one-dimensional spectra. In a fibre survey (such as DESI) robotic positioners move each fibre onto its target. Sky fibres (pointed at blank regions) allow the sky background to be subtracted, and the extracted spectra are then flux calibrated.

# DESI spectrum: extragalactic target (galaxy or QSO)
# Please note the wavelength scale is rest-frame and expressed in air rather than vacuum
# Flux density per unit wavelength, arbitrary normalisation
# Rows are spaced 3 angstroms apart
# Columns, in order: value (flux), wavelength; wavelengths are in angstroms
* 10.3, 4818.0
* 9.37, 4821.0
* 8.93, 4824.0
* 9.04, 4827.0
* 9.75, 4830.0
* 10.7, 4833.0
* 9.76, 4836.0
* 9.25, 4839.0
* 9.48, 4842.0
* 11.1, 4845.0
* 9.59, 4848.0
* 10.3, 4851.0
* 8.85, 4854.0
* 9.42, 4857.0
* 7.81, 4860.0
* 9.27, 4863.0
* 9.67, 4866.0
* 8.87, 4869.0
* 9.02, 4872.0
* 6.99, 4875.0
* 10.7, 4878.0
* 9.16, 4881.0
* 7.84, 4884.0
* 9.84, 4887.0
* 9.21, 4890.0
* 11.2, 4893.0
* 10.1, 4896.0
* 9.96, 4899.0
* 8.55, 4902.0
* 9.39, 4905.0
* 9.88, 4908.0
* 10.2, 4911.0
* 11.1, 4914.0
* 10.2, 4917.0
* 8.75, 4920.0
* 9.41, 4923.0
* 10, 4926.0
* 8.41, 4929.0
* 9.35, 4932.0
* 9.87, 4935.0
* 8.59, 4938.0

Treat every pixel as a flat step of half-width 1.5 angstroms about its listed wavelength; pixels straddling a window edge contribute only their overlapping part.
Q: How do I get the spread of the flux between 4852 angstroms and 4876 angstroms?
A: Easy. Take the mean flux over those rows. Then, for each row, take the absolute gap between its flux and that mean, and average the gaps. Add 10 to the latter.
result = 10.7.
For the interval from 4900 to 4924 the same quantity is 10.7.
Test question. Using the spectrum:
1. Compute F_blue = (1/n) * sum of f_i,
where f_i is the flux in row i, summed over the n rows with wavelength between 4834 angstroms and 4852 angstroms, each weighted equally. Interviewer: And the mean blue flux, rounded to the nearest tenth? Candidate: 9.9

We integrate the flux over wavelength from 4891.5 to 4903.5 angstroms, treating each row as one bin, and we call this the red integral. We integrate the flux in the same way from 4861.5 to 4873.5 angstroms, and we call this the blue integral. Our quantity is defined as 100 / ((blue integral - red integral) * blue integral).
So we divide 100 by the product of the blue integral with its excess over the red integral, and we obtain -0.10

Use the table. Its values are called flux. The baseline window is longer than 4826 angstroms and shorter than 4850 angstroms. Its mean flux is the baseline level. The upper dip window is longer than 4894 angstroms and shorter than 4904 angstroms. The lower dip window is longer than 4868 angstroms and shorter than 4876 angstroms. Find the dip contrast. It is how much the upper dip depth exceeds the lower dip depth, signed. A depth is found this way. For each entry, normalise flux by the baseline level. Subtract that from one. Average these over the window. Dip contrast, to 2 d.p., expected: -0.13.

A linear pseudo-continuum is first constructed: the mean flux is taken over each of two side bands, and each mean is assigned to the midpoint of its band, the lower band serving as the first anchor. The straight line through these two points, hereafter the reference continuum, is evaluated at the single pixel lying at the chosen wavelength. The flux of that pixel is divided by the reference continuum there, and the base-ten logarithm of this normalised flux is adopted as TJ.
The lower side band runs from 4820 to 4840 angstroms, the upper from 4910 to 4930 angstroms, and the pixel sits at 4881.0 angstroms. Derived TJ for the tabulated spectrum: -0.02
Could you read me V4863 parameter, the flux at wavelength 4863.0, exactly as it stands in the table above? 9.27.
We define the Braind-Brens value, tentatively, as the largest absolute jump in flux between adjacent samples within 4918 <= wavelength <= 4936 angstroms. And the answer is 1.59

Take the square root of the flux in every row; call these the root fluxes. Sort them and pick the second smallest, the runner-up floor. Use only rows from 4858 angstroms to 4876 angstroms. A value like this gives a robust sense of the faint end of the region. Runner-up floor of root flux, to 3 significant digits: 2.79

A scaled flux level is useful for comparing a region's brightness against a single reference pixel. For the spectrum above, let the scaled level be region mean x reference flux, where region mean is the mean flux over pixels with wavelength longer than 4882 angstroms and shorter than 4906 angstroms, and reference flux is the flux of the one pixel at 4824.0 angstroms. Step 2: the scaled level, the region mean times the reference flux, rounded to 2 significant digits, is 85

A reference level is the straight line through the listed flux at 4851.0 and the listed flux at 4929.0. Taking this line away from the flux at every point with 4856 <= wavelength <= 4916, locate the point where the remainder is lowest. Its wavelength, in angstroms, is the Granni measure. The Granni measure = 4875.0 angstroms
